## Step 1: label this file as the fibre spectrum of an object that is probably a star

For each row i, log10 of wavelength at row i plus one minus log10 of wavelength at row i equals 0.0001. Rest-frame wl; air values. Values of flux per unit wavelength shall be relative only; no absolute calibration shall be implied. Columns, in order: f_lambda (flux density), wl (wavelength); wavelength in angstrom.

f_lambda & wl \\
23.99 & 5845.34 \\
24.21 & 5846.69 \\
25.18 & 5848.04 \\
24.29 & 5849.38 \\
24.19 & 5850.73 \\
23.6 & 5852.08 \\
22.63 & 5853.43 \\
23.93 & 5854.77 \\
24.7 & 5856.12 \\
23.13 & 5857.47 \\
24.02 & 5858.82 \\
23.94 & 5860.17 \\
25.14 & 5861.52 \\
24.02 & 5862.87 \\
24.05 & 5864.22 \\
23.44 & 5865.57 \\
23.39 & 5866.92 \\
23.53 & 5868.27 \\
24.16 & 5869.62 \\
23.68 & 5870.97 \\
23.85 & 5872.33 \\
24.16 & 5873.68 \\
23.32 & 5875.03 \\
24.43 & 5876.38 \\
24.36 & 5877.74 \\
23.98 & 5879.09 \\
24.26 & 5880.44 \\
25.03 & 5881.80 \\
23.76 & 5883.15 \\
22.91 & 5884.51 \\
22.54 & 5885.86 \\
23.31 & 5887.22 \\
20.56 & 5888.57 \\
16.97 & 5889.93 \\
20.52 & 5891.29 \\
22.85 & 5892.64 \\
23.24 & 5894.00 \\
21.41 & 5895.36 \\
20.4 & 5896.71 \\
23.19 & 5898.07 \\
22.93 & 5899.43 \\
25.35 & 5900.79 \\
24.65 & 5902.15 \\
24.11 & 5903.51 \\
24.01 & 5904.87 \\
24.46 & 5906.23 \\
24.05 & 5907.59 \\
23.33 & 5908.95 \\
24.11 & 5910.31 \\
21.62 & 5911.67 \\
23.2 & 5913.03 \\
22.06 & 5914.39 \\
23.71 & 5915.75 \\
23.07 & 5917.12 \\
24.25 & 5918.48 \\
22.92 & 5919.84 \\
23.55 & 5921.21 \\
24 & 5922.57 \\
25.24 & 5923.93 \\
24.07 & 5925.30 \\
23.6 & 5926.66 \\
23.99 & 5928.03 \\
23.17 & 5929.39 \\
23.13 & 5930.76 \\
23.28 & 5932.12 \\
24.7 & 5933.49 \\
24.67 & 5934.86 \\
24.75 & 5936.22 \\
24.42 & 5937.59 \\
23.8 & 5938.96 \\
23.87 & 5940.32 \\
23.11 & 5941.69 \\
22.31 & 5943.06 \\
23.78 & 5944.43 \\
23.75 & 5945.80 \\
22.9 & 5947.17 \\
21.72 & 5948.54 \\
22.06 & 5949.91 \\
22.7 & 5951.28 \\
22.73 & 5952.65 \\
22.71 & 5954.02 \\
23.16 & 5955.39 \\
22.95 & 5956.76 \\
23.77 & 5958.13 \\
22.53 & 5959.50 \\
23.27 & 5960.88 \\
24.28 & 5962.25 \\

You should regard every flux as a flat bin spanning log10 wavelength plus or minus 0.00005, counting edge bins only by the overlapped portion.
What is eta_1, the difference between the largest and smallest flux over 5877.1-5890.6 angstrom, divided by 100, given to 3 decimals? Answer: 0.081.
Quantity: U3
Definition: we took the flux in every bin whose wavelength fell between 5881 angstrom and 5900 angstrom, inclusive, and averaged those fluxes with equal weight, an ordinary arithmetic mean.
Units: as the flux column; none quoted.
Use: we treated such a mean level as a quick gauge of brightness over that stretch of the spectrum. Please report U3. 22.1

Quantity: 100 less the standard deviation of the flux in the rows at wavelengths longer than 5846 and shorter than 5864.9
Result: 99.3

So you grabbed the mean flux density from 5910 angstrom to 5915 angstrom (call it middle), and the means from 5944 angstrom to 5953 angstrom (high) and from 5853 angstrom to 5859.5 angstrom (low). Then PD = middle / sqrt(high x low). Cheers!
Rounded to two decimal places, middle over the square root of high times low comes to 0.98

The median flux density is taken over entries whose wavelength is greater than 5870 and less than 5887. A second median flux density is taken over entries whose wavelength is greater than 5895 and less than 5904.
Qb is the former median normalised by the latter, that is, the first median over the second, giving 1.03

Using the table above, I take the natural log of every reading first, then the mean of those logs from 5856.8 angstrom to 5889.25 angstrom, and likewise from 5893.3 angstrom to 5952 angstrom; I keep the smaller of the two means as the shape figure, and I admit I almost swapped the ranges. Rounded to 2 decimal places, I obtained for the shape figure 3.15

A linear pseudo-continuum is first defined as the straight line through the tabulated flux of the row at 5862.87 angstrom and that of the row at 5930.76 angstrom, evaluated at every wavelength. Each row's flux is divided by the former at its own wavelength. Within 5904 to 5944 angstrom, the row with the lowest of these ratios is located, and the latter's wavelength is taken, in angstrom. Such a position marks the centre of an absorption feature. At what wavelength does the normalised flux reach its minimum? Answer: 5911.67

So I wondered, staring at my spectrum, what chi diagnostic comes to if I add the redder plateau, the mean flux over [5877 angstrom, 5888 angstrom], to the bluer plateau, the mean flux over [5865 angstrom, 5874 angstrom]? 47.5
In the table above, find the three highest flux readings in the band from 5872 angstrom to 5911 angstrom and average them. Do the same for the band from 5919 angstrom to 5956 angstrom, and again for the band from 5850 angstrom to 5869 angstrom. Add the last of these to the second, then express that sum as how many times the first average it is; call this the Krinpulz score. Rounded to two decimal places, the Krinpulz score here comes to 1.98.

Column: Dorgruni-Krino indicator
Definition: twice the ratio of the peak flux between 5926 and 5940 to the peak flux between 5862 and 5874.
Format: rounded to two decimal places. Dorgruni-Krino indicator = 2.05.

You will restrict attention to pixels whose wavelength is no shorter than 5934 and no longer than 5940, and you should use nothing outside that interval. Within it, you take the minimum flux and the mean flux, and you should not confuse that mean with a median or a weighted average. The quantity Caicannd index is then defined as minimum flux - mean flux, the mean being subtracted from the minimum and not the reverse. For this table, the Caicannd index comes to -0.61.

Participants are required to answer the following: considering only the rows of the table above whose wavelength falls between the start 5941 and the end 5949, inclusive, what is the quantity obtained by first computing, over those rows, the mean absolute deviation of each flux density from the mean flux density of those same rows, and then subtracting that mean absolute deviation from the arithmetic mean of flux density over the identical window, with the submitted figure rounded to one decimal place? 22.3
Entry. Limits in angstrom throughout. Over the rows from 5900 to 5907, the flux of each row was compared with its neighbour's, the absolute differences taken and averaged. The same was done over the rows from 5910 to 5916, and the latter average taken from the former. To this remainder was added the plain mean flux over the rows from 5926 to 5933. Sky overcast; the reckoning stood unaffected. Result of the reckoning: 22.2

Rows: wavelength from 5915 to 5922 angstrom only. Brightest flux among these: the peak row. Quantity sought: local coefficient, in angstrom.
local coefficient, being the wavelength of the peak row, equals 5918.48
